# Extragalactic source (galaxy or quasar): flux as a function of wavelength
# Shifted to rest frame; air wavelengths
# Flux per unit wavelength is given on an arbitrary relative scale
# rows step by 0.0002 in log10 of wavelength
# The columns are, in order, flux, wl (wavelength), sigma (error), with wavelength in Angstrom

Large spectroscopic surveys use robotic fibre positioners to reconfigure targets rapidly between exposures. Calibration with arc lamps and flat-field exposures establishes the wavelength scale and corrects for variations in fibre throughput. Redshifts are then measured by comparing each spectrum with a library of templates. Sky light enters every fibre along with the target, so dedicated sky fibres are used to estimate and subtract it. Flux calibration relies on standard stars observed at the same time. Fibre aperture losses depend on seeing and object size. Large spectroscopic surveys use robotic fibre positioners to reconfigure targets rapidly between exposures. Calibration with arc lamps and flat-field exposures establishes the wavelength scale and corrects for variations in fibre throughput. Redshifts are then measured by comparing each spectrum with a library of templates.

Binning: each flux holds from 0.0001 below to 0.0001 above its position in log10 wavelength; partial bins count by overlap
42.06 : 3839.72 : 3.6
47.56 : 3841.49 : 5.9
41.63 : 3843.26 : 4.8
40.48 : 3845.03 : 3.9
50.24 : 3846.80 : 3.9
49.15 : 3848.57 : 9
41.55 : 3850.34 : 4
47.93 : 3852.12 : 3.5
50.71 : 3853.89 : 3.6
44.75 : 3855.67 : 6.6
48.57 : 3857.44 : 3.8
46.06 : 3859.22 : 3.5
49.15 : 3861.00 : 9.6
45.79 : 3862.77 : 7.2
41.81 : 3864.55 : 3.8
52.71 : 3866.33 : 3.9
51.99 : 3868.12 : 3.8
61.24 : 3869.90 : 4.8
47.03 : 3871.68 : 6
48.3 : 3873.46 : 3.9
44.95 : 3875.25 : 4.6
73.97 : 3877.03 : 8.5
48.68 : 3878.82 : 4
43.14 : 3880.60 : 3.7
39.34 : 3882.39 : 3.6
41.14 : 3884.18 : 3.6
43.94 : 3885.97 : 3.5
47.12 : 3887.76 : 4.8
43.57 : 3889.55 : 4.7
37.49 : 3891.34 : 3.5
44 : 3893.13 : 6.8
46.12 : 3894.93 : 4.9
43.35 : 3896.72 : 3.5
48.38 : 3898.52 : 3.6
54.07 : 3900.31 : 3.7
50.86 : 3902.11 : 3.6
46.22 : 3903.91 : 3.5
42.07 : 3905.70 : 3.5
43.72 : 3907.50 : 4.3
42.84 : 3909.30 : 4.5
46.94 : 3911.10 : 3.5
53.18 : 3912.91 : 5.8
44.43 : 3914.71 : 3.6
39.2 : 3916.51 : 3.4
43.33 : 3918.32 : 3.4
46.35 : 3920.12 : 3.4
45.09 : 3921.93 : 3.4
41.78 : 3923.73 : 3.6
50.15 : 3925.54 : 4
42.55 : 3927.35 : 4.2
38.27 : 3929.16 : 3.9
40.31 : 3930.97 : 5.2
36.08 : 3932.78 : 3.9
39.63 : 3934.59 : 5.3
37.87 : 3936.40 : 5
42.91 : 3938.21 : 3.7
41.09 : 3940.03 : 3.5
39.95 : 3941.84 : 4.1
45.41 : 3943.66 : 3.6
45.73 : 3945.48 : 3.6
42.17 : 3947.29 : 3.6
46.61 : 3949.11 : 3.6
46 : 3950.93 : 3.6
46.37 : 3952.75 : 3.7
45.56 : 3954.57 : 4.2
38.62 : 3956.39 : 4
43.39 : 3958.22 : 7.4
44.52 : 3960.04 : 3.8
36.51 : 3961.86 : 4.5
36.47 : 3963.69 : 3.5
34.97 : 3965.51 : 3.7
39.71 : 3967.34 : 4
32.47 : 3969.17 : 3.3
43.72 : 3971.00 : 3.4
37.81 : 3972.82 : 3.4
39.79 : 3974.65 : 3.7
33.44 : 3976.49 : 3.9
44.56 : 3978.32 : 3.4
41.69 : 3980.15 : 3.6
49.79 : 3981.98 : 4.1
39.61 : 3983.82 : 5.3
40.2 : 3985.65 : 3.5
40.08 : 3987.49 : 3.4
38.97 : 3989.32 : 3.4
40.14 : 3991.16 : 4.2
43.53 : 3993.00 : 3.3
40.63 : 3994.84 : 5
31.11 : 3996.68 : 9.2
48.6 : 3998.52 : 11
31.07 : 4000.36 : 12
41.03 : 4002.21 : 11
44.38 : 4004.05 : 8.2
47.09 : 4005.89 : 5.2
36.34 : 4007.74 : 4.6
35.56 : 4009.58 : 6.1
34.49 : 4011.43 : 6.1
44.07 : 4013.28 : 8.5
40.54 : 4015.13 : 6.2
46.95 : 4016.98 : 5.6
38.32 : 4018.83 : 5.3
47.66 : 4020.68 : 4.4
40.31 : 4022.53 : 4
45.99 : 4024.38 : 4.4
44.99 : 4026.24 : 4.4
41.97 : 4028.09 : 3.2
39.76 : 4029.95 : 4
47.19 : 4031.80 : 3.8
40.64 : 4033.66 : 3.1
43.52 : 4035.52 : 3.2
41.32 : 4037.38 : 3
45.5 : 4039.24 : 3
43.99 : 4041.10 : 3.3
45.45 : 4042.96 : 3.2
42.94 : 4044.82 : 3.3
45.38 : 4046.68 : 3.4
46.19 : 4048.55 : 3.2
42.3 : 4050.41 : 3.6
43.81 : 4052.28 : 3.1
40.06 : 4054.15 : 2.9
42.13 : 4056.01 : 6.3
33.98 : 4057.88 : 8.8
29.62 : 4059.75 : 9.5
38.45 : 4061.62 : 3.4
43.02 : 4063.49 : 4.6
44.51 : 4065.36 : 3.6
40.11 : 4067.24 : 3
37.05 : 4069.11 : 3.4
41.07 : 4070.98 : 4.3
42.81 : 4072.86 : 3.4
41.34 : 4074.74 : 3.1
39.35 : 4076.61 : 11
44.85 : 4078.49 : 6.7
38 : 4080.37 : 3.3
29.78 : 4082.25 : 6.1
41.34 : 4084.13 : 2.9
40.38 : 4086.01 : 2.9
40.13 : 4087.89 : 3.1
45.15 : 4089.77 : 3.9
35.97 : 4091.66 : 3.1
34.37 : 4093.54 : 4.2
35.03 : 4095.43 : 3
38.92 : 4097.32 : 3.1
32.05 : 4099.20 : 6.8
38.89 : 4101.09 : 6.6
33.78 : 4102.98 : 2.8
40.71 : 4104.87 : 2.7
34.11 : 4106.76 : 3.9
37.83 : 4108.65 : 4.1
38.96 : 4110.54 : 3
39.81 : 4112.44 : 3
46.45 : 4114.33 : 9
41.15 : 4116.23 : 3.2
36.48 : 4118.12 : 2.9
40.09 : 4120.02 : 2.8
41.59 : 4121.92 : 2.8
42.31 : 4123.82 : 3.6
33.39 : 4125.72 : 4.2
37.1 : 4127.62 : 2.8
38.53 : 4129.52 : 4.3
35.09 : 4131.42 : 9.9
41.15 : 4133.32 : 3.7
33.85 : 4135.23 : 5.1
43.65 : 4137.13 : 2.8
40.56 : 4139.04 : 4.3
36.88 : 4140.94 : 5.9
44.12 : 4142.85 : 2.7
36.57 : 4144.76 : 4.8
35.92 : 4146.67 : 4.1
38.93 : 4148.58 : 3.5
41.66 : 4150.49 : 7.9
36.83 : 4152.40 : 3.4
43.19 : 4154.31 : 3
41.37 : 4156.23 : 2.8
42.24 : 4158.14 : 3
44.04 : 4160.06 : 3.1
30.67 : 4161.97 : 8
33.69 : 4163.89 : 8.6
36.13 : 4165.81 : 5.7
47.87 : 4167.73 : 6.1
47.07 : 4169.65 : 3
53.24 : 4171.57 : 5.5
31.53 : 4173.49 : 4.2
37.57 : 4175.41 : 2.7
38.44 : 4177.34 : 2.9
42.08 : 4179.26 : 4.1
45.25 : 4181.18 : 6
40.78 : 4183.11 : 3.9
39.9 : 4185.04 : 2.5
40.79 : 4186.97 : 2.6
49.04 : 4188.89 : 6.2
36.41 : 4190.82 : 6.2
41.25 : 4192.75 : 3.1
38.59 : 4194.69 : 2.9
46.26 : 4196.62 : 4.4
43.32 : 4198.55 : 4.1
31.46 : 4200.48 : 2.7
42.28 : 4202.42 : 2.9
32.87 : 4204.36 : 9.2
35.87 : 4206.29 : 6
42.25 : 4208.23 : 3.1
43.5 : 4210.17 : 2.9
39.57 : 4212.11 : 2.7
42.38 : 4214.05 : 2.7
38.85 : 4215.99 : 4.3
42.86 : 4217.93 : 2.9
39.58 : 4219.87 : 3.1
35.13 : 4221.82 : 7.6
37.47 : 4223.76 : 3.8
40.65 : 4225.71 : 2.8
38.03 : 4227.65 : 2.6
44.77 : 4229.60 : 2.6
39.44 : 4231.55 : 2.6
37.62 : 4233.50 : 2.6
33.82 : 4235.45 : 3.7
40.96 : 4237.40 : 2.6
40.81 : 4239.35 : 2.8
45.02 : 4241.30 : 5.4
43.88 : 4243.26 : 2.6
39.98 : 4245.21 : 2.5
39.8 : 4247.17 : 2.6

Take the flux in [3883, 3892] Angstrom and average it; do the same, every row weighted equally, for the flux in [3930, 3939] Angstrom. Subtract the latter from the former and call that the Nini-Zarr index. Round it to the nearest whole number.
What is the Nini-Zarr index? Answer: 3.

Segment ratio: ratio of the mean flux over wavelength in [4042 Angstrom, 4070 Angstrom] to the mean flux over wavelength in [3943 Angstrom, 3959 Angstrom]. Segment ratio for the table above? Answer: 0.92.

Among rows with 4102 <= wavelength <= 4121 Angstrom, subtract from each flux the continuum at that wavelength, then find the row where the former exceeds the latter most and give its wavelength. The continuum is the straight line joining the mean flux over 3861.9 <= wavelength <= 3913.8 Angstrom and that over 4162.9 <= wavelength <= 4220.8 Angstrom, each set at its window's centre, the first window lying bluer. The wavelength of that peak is 4114.33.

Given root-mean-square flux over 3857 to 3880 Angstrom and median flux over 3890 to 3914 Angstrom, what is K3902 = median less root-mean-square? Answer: -5.3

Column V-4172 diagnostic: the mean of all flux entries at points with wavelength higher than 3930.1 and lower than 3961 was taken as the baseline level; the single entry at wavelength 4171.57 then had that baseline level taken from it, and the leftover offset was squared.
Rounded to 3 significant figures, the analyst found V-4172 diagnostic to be 116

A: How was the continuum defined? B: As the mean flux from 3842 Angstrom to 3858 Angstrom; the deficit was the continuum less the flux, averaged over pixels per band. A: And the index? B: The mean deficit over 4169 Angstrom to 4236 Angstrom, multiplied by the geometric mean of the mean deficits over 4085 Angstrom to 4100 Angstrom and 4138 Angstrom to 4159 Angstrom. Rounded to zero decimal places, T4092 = 42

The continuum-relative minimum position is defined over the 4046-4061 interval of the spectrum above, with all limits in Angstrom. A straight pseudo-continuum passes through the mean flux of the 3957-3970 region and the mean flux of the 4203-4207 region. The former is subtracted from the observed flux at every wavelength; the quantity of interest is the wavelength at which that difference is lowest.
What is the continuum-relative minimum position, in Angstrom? 4059.75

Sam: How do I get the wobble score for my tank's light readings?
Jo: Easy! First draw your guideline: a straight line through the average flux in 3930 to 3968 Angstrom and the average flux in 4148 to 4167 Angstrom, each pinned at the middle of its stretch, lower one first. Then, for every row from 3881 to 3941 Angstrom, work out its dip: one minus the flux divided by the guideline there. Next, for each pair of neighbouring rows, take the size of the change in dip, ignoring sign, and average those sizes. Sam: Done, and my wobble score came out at 0.096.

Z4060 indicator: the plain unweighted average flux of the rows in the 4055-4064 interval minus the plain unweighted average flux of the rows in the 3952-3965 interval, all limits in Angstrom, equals -4.2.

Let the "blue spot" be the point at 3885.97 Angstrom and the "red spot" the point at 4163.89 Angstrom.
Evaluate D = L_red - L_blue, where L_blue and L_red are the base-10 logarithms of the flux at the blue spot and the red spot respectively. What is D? -0.12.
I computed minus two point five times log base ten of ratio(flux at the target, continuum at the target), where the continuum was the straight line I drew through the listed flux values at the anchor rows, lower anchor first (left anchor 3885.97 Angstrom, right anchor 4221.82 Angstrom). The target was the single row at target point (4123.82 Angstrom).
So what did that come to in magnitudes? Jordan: -0.13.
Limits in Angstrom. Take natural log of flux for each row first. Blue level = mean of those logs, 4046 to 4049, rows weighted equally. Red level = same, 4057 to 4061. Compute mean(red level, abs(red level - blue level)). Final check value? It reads 1.91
